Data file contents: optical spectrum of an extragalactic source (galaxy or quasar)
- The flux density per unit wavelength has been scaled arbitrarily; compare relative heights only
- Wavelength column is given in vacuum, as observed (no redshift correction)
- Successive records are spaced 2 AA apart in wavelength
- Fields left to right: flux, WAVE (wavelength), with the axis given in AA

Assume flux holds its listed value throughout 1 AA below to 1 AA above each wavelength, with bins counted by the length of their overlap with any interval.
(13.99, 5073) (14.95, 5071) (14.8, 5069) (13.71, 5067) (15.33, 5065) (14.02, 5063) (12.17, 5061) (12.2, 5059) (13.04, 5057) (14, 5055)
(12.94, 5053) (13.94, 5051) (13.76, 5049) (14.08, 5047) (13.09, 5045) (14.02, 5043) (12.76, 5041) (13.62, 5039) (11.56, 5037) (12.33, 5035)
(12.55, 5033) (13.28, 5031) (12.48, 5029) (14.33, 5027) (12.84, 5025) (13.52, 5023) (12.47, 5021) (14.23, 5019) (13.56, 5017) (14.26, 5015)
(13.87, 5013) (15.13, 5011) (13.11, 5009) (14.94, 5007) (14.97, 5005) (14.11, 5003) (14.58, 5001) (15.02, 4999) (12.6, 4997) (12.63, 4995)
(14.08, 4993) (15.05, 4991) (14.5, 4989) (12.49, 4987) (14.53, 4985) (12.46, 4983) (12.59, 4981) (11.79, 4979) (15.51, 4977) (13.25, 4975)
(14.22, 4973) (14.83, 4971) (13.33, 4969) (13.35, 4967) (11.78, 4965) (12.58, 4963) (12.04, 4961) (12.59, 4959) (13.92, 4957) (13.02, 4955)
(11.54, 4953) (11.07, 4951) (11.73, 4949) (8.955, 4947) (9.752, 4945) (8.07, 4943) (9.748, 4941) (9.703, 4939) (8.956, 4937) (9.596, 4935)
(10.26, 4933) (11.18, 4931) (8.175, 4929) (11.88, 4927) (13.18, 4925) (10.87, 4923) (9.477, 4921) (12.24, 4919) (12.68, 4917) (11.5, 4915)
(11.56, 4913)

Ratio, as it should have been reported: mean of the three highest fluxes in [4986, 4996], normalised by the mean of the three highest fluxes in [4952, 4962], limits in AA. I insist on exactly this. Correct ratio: 1.10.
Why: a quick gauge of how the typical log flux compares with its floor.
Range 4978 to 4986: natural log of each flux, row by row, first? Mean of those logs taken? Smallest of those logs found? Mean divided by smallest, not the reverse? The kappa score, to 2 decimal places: 1.03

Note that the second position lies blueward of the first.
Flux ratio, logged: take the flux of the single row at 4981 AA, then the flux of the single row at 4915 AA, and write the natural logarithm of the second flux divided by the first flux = -0.09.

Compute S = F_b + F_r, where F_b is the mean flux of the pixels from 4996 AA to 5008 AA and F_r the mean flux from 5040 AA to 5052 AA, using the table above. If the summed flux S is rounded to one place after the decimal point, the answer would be 28.0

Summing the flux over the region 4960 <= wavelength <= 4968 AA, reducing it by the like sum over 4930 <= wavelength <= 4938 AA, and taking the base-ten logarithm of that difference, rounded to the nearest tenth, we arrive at 1.0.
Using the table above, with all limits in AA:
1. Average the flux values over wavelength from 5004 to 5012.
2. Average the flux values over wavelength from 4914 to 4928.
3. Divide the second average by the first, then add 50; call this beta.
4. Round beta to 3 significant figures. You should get 50.8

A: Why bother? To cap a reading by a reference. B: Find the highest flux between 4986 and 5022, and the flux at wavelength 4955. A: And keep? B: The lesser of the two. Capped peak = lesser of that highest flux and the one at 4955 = 13.0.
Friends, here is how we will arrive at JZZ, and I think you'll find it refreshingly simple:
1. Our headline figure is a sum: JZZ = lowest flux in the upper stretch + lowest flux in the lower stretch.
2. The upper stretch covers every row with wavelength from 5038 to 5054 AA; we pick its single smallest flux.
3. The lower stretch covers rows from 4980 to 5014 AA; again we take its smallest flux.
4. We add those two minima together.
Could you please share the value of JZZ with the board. 25.2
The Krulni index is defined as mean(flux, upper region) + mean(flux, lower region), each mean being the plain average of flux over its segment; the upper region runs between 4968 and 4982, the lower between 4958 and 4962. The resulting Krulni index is 26.0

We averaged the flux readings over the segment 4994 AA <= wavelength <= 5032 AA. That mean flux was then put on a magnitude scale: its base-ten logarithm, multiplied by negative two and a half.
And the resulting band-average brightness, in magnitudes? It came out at -2.849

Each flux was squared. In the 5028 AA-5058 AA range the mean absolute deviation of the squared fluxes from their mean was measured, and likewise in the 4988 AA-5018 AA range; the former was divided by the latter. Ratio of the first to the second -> 0.83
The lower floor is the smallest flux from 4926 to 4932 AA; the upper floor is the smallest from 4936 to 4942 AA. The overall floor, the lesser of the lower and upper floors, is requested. 8.2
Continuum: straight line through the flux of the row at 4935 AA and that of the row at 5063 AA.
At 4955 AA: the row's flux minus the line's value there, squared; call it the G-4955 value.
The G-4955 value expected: 7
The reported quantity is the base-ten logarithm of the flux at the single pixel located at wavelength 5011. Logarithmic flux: 1.18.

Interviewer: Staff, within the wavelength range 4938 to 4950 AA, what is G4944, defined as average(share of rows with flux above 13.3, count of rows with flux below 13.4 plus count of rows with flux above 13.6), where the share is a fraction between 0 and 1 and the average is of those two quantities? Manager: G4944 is 3.00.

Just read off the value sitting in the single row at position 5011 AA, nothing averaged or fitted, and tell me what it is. 15.13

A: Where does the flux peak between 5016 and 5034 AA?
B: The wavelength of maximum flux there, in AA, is 5027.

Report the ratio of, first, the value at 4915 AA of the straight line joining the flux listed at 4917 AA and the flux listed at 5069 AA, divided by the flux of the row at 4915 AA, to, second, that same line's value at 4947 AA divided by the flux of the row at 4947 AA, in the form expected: 0.75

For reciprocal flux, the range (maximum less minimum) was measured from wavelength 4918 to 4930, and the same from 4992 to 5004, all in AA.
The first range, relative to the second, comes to 4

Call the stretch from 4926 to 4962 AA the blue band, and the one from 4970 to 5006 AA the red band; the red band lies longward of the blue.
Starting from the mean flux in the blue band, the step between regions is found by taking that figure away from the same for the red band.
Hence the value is 3.2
